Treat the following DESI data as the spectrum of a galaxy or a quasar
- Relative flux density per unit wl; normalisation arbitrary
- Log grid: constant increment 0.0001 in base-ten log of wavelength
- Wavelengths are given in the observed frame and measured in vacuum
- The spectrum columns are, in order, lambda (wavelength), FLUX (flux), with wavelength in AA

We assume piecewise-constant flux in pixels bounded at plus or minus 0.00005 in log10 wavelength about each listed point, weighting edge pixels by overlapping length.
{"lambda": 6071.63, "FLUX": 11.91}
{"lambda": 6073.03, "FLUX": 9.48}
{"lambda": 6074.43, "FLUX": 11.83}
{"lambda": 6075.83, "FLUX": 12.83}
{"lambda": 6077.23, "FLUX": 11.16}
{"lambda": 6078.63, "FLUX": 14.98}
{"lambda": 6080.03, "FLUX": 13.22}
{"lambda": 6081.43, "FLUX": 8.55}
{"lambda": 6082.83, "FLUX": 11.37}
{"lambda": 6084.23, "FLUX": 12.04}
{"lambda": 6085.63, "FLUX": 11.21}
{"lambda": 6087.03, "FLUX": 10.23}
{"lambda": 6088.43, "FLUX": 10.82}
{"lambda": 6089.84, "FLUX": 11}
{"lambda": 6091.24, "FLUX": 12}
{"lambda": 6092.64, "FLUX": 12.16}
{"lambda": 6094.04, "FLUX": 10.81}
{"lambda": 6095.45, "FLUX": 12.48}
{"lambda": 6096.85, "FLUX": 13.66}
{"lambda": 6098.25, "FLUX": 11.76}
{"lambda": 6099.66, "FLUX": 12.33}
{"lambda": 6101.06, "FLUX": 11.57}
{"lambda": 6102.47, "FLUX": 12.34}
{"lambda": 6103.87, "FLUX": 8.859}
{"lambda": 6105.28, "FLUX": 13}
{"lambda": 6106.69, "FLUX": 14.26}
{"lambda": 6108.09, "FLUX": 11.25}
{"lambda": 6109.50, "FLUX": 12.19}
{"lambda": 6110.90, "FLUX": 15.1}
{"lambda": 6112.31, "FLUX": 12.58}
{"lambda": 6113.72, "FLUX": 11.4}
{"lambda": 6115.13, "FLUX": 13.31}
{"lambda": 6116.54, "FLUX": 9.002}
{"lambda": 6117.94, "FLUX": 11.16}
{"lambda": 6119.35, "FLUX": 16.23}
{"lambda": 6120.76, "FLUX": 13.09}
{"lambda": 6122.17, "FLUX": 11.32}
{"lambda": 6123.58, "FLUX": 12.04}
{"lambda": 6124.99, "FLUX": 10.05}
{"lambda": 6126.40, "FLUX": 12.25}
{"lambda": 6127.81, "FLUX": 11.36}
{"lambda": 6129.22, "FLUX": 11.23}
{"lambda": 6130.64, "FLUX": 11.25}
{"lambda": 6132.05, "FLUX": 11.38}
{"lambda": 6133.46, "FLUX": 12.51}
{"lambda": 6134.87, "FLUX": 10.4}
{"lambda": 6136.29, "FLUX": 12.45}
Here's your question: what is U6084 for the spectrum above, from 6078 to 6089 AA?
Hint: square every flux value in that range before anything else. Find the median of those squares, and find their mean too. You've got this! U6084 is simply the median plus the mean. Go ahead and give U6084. 264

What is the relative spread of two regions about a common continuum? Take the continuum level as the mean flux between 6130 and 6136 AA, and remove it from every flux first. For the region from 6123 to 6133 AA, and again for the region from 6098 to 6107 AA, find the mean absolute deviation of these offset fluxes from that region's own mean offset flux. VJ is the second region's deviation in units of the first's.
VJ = 2.5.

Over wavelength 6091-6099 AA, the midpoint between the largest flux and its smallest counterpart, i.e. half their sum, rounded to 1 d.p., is 12.2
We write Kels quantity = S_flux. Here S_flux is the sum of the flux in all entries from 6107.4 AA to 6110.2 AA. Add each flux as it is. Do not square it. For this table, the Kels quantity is 23.4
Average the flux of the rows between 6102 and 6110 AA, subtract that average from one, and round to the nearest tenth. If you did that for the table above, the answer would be -11.0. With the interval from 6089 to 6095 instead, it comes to -10.5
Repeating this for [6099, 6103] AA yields -11.1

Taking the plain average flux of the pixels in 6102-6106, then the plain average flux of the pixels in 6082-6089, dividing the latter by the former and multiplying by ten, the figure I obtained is 9.8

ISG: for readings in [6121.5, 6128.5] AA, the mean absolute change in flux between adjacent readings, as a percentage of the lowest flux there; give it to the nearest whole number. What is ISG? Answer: 14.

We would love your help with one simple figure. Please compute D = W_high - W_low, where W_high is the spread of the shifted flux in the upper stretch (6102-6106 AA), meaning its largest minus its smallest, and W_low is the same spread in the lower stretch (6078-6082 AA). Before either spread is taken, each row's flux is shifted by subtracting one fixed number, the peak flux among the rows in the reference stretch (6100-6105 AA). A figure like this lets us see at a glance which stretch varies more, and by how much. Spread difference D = -2.3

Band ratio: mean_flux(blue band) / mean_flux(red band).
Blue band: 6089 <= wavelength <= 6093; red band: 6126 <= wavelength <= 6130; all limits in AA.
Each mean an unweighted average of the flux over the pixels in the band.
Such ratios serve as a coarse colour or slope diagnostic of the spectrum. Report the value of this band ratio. 1.01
